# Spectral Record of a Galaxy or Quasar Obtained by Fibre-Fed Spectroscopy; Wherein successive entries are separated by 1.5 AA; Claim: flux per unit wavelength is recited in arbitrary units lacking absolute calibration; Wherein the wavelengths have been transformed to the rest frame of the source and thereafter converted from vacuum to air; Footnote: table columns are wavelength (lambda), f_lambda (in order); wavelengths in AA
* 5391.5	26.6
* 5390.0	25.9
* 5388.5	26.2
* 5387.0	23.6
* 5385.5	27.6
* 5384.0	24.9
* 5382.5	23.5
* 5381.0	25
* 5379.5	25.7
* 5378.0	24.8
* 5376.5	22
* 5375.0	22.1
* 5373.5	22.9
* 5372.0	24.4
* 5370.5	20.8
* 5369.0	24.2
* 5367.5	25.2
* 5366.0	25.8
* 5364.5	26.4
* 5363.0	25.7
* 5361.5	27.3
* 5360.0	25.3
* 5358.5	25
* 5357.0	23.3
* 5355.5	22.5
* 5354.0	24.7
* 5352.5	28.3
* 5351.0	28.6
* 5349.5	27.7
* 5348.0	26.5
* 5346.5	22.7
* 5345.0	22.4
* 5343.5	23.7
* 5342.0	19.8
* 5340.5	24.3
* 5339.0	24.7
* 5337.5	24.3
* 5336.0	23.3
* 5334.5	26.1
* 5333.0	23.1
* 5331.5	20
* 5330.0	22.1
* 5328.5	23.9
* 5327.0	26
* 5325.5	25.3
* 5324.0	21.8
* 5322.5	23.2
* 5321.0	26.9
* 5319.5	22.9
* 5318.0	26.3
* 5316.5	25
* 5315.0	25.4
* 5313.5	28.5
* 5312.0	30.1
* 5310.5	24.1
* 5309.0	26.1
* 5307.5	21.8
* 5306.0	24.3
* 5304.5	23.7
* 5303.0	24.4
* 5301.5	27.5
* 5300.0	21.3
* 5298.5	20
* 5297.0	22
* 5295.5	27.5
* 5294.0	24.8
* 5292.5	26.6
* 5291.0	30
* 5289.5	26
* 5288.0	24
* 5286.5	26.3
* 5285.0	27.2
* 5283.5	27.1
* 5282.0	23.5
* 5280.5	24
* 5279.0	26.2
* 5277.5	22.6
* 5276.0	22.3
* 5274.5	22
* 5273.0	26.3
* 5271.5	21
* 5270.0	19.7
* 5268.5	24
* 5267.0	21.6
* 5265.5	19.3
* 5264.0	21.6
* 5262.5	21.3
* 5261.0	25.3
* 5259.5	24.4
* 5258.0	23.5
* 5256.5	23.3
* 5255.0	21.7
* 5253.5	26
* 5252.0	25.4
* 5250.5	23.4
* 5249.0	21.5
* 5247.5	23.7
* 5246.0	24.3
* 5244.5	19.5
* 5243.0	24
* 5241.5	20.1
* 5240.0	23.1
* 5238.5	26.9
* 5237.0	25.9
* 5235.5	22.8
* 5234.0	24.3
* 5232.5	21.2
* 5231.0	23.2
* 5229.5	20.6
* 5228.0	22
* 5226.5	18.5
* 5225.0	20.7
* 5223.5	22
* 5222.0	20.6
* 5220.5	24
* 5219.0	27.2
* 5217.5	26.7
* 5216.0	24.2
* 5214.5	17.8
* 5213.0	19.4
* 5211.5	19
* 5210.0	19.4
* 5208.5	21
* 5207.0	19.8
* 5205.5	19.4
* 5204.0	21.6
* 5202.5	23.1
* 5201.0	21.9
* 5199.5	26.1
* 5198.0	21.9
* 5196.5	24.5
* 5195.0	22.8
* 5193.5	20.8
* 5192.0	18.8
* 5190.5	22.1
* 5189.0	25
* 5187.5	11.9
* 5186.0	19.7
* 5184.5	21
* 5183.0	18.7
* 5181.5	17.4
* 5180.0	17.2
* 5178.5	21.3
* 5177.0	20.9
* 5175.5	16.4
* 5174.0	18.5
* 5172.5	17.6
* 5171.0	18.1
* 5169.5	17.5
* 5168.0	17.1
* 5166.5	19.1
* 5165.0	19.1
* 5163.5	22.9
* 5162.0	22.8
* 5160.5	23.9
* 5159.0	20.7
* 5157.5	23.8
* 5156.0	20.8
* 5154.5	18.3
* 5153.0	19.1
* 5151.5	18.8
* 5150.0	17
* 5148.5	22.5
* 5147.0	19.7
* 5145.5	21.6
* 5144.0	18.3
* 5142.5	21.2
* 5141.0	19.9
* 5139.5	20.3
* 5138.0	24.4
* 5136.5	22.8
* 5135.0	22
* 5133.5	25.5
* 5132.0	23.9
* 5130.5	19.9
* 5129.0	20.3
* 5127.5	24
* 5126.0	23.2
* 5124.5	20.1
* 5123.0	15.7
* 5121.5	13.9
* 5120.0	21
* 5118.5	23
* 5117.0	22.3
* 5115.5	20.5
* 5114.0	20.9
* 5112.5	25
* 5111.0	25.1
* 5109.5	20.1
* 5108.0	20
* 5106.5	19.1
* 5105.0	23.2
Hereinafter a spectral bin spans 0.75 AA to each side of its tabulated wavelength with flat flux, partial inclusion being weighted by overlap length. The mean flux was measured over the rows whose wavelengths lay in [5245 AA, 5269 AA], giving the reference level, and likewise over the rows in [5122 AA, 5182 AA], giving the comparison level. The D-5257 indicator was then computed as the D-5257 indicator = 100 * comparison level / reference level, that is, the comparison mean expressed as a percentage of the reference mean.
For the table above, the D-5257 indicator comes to 88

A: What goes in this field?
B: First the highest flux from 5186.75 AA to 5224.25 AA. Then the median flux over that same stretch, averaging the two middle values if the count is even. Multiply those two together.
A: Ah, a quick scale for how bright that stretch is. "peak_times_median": 596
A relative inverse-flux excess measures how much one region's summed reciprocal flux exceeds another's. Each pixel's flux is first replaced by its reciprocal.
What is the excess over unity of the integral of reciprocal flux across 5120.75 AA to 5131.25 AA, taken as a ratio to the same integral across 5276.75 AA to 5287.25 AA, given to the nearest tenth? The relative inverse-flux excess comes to 0.3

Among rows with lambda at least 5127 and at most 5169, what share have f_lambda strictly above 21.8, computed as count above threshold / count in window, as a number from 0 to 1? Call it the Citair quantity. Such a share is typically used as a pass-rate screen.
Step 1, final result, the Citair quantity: 0.4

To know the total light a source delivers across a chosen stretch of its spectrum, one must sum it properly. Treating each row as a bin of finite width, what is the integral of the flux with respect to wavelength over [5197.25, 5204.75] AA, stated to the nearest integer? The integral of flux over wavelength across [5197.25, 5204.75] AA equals 172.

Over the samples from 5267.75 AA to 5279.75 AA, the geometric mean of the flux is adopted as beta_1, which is 23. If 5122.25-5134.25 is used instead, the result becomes 21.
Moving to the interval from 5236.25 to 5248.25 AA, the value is 23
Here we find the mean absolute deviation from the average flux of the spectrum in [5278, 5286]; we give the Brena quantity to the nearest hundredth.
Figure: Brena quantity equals 1.48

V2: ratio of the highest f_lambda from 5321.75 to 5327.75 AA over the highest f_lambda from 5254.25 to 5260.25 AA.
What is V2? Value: 1.07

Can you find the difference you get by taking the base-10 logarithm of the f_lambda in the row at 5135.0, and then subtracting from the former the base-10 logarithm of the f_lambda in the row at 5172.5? 0.10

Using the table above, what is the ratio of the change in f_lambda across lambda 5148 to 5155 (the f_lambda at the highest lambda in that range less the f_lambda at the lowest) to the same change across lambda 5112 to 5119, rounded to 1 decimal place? 2.1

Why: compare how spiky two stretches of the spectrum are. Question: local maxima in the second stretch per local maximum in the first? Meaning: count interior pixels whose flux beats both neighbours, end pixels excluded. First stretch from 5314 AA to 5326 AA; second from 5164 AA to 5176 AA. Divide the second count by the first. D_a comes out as 1.0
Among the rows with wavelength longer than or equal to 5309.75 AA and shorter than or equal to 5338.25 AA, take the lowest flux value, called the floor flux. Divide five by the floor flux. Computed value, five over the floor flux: 0.250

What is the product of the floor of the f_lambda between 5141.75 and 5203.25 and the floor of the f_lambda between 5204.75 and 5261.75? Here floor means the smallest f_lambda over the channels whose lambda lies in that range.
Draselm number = 212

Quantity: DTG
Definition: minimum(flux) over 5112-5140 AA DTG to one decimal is 13.9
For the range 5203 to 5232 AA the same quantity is 17.8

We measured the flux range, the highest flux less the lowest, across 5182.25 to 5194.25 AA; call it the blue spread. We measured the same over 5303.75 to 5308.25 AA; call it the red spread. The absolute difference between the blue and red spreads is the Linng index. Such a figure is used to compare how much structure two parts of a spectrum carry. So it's 11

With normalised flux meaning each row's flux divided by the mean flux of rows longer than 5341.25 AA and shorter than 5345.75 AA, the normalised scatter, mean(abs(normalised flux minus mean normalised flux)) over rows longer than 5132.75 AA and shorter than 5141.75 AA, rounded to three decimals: 0.080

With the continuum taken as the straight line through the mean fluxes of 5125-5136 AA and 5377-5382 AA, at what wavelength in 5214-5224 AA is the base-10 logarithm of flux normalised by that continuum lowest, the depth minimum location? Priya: 5214.5 AA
